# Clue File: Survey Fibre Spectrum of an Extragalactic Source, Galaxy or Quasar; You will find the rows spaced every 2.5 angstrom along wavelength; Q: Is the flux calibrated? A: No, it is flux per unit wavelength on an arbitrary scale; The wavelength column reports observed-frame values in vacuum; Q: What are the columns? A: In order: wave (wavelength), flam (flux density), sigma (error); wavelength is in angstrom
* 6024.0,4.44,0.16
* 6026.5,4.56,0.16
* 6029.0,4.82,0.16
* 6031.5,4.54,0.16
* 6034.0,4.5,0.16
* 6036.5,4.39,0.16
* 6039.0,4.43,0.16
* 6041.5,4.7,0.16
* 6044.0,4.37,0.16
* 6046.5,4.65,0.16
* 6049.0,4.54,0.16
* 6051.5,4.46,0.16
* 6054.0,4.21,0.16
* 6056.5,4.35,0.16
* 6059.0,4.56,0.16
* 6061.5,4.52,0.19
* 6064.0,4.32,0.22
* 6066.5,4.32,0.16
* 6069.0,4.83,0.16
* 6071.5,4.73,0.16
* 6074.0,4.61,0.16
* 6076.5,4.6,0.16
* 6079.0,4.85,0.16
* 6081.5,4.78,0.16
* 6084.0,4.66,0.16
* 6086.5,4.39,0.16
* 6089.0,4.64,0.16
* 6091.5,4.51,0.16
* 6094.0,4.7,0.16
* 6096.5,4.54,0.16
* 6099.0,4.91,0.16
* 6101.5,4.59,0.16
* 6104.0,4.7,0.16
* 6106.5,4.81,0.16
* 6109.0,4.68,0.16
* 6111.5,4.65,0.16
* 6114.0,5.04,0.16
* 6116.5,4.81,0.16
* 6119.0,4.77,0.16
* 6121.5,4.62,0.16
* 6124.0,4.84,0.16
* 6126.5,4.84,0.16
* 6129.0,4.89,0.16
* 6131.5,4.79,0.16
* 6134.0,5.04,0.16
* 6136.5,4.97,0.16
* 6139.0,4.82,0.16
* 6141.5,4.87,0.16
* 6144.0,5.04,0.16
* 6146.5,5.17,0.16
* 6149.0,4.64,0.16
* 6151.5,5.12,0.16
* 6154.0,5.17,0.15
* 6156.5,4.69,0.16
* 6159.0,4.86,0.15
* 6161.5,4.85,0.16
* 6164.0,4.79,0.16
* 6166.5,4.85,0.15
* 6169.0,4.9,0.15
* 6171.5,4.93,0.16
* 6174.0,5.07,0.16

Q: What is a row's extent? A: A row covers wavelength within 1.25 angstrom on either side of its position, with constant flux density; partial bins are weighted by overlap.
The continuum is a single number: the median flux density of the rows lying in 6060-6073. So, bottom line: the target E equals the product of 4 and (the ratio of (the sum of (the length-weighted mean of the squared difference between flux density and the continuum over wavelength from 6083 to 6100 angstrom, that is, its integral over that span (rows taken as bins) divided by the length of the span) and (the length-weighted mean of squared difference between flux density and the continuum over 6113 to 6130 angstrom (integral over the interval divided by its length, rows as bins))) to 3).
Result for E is 0.19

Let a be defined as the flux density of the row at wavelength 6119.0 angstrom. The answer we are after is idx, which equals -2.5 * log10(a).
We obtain -1.70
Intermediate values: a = 4.77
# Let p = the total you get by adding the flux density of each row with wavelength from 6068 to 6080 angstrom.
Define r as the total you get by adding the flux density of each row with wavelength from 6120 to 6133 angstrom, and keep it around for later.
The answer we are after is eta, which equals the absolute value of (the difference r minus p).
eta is 0.4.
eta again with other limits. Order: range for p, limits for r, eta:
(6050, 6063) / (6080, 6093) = 0.9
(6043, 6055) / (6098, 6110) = 1.5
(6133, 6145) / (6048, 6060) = 2.6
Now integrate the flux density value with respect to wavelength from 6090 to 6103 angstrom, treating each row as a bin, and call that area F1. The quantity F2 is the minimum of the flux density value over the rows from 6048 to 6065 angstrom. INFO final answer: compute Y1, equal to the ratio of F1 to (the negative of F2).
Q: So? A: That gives -14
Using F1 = 60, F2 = 4.21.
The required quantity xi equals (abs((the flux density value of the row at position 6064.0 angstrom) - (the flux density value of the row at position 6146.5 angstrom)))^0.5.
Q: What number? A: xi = 0.9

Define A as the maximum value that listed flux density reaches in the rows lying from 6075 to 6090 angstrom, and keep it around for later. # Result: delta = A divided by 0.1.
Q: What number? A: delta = 48.5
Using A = 4.85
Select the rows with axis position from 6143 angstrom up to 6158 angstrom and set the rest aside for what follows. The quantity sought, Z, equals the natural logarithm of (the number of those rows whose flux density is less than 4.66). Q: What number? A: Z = 0.0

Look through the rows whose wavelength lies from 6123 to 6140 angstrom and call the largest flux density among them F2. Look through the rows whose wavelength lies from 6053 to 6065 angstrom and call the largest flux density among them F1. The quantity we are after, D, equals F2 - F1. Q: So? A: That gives 0.48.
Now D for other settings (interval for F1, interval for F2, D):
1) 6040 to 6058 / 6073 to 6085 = 0.15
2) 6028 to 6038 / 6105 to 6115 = 0.22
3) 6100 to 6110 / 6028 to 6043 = 0.01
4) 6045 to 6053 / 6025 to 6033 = 0.17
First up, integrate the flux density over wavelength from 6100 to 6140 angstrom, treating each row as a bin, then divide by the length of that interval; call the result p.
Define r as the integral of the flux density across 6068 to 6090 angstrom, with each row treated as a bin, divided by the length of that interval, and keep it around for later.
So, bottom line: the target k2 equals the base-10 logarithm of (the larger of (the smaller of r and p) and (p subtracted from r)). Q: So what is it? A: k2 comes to 0.670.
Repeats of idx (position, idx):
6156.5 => -1.68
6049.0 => -1.64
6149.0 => -1.67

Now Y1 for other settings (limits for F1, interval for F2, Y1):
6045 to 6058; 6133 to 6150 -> -12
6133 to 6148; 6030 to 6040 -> -17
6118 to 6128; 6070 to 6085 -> -10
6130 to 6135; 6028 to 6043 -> -6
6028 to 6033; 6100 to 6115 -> -5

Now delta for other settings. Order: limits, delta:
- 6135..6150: 51.7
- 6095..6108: 49.1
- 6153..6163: 51.7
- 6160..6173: 49.3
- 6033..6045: 47.0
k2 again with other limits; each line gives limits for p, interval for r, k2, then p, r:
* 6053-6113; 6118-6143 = 0.663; 4.61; 4.85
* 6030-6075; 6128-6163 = 0.653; 4.50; 4.92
